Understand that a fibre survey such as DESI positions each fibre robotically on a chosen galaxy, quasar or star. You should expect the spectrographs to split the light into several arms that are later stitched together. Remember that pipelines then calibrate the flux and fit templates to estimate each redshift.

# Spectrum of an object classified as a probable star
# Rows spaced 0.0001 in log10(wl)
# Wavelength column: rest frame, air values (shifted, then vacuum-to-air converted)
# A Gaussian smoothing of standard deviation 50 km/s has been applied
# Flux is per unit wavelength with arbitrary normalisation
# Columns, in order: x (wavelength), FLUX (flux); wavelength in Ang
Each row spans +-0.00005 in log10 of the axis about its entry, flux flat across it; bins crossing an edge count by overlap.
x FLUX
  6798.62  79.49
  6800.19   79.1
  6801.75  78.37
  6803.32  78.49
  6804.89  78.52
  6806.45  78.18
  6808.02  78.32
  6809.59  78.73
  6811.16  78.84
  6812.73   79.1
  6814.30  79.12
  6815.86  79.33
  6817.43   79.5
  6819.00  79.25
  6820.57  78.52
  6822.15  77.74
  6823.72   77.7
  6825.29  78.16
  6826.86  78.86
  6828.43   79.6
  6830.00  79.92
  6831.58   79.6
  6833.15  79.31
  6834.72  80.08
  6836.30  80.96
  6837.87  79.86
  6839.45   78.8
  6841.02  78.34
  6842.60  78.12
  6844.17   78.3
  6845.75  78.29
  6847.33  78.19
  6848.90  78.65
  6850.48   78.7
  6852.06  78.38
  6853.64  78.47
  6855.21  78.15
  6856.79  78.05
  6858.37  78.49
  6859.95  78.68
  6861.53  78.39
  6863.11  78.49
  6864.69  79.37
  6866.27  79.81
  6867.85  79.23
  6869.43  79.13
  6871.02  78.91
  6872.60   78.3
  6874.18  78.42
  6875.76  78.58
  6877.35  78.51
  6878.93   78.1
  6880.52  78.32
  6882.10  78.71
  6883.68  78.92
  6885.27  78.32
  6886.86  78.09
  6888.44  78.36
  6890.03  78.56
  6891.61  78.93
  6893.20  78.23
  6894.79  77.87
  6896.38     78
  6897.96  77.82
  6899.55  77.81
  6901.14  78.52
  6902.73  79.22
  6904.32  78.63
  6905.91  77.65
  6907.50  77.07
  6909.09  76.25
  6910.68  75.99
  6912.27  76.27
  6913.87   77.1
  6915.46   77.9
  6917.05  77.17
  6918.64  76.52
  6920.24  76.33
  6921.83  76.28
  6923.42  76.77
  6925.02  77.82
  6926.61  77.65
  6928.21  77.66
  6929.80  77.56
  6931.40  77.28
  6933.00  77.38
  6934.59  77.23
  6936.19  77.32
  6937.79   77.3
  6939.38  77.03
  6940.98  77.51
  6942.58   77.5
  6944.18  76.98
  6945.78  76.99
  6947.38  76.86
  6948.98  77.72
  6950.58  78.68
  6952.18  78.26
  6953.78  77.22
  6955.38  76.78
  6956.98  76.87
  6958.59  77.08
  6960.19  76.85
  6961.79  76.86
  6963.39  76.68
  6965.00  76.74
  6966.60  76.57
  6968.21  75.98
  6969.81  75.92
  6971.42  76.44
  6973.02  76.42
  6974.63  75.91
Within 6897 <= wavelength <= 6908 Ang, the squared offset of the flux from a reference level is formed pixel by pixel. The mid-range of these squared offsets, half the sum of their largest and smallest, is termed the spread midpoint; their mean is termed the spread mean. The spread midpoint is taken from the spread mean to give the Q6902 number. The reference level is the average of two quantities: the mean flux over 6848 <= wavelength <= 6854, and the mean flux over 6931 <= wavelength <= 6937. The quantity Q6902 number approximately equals -0.4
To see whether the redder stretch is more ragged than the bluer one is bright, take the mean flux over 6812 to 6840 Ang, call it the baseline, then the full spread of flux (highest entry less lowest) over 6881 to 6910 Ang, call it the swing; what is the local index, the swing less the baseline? -76.2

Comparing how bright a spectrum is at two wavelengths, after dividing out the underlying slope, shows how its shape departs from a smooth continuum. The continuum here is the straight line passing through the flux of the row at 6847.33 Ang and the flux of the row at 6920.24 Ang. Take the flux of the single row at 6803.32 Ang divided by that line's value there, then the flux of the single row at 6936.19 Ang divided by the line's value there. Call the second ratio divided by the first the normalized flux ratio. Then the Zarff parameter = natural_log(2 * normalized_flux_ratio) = 0.722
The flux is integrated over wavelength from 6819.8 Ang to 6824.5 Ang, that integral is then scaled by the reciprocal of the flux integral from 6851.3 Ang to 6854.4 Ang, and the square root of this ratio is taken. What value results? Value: 1.2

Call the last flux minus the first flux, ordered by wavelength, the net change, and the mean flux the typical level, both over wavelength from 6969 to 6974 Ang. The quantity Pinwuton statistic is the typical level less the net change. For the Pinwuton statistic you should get 75.8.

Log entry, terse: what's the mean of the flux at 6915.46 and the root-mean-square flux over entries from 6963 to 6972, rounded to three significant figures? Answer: 77.1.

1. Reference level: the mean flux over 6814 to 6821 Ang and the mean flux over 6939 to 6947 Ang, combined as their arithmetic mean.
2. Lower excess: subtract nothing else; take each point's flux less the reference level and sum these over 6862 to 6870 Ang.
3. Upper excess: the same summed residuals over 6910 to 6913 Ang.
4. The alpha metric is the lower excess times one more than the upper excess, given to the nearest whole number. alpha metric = -16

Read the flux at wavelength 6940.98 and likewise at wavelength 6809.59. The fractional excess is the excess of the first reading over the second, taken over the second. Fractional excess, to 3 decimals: -0.015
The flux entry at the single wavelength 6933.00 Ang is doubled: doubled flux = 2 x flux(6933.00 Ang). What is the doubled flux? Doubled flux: 155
